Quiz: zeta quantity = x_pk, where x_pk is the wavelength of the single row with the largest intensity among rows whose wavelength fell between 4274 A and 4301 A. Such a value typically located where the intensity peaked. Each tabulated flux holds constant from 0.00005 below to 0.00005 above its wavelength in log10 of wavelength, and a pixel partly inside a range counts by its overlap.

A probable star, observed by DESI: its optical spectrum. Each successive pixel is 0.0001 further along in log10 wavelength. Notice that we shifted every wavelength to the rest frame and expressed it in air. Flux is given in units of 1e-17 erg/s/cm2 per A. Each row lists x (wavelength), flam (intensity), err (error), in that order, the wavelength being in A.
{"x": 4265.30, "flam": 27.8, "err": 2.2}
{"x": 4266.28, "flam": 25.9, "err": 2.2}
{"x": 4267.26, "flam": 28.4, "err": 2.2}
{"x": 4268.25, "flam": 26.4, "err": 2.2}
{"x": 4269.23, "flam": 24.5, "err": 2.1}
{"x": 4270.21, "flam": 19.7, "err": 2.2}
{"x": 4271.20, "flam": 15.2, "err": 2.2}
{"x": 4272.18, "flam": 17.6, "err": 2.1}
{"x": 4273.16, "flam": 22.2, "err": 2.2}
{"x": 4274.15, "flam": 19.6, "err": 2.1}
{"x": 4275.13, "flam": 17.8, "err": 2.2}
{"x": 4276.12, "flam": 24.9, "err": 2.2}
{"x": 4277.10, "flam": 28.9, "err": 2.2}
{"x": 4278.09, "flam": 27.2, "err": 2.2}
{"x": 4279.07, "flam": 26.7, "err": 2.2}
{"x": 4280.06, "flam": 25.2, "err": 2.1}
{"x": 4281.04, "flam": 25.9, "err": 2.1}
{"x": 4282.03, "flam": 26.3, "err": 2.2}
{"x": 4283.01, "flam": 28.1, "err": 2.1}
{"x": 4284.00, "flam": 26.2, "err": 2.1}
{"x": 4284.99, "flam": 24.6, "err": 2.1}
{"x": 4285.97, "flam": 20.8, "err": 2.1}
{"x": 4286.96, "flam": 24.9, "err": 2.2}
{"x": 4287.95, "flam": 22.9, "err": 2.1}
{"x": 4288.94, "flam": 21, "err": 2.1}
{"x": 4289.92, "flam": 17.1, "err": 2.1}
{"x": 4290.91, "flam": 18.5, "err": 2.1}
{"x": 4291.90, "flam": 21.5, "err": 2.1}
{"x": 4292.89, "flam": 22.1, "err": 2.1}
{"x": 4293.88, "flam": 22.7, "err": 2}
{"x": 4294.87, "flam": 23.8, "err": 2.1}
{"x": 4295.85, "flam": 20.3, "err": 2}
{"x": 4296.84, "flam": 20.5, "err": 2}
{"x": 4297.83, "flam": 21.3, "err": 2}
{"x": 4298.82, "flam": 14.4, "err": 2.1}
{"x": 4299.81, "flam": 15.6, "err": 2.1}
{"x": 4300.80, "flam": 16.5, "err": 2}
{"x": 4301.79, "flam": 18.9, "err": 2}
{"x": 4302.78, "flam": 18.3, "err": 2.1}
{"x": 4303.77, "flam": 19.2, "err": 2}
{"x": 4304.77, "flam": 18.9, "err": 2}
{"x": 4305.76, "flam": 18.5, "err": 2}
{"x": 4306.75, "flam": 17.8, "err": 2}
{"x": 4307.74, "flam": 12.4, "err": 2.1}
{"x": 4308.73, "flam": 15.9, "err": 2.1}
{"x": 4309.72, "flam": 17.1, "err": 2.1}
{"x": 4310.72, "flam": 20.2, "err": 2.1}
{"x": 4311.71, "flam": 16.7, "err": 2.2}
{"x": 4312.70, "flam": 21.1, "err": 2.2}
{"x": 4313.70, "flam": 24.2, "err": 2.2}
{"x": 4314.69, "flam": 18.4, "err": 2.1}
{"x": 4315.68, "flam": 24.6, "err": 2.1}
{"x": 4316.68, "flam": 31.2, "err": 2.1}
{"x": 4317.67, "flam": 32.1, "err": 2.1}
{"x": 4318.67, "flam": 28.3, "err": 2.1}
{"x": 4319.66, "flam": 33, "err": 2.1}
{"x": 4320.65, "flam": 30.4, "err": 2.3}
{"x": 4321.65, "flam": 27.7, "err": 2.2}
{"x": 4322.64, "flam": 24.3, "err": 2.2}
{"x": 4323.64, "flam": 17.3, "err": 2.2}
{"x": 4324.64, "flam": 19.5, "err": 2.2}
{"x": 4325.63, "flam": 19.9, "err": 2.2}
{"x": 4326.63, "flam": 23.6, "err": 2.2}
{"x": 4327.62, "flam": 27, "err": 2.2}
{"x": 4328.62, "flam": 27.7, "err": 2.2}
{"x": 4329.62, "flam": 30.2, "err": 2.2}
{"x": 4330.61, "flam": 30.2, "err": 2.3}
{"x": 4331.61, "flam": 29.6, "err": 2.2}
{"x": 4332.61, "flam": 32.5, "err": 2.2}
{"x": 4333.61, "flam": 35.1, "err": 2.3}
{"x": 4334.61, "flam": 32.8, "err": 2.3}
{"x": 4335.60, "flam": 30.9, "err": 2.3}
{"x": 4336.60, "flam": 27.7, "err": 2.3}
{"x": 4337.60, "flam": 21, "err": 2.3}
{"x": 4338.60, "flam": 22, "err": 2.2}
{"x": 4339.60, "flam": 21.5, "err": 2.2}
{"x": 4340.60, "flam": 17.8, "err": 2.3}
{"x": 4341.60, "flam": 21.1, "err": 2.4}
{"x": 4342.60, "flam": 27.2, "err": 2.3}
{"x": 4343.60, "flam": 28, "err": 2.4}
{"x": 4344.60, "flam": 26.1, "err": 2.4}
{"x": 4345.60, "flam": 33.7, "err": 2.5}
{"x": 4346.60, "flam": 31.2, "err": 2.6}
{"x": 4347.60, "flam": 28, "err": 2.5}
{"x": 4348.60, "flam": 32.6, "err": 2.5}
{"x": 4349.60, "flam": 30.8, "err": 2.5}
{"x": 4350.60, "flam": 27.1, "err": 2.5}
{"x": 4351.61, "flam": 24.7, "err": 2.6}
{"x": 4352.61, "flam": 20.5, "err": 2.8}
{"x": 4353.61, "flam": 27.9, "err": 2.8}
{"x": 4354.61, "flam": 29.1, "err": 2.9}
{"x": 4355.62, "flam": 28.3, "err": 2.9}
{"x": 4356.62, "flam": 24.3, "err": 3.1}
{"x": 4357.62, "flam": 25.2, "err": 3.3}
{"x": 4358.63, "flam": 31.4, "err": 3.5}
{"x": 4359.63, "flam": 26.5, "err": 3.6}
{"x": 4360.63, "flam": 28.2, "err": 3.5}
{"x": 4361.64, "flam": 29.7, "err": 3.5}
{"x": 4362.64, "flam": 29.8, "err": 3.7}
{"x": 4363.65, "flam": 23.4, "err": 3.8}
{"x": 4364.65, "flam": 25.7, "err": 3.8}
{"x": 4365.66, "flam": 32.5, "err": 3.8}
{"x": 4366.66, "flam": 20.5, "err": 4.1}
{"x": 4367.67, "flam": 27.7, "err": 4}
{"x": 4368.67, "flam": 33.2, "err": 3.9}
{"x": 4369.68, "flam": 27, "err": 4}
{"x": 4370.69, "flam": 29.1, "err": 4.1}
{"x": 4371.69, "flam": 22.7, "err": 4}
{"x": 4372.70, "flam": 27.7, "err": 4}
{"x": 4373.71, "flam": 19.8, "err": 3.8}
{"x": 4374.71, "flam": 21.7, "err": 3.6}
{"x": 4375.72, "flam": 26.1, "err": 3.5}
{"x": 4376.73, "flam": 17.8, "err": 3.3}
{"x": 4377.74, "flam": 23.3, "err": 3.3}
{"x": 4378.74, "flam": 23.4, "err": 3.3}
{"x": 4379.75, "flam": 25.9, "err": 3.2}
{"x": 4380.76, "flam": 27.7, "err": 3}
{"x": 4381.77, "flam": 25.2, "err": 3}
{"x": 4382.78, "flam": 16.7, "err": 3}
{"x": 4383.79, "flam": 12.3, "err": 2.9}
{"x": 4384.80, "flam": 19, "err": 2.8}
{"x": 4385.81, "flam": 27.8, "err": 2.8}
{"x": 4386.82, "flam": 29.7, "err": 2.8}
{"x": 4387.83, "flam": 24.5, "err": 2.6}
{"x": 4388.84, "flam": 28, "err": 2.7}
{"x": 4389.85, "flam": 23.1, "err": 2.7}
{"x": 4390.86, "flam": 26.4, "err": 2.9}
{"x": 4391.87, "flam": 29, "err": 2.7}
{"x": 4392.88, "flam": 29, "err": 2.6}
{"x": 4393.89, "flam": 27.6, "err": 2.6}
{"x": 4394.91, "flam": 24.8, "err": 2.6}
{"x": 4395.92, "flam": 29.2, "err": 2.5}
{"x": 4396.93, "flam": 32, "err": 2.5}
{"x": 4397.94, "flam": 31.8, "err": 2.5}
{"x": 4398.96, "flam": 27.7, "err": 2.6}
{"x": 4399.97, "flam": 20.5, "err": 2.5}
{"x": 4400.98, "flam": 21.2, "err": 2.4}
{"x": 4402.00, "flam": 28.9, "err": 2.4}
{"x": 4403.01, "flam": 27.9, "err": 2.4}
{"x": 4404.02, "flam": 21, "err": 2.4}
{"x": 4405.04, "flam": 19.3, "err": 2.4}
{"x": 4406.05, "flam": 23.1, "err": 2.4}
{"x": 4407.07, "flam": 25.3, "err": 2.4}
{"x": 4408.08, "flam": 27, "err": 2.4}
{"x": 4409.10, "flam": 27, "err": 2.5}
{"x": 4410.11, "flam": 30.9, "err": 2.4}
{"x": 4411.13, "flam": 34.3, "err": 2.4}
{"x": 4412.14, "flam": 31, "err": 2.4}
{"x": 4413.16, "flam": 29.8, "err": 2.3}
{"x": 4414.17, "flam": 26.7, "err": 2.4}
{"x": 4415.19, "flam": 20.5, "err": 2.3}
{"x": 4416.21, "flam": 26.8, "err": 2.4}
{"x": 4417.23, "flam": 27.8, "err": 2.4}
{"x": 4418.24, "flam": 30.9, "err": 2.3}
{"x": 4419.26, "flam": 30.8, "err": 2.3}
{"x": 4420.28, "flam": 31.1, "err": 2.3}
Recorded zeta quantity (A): 4277.10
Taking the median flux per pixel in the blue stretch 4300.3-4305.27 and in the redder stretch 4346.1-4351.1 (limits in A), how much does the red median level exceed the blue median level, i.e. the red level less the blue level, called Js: 12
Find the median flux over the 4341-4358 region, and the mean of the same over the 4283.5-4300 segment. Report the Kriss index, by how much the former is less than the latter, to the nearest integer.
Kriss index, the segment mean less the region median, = -7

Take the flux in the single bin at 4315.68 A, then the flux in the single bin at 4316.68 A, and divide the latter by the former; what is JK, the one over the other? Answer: 1.27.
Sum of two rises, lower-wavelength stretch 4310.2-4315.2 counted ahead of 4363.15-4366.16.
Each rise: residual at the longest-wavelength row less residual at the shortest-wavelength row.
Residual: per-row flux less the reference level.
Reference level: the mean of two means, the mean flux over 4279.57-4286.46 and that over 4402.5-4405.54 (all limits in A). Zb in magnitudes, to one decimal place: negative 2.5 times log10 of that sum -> -2.2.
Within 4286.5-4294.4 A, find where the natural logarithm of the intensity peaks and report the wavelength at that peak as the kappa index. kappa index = 4286.96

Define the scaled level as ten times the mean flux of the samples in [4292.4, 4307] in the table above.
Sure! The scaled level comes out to 193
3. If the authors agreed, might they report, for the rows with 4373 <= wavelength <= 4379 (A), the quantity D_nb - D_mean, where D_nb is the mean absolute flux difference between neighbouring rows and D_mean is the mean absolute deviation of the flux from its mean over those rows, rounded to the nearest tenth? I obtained 1.8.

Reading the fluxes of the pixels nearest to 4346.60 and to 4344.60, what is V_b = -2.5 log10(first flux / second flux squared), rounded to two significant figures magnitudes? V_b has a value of 3.3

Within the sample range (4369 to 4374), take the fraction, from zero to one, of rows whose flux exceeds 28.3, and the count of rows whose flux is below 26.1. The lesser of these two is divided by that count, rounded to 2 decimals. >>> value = 0.10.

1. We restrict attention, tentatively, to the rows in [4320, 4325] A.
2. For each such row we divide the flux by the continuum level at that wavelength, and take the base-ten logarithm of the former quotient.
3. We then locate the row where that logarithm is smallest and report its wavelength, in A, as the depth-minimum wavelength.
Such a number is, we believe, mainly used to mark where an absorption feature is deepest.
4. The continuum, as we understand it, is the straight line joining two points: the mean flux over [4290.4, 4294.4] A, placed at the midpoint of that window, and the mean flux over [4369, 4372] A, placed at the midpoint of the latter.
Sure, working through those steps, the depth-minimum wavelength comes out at 4323.64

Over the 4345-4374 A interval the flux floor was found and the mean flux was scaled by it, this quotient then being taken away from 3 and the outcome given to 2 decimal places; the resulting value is 1.61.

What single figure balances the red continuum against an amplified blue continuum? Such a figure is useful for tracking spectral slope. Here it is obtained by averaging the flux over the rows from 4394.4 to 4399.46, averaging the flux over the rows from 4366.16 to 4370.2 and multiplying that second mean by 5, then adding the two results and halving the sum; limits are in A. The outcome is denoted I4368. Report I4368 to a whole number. 82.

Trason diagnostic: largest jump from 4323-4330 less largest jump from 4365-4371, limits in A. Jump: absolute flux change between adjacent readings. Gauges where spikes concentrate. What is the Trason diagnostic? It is -8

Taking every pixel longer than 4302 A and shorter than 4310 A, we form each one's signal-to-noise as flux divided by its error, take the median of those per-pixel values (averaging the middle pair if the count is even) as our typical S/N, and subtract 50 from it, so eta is -41.2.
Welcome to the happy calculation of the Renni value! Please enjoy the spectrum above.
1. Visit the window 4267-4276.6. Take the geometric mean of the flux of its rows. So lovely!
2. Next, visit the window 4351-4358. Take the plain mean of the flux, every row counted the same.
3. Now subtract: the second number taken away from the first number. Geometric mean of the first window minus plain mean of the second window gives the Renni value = -4.5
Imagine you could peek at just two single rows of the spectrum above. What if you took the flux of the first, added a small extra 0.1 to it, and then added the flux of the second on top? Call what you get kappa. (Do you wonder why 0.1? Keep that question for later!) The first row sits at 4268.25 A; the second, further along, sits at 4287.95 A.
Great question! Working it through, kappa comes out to 49.4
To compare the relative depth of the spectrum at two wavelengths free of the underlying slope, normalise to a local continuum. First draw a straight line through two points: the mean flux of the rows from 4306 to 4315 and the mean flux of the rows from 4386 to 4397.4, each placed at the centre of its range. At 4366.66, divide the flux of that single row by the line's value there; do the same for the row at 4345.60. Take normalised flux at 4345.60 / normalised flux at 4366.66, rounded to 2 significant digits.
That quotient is 1.8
